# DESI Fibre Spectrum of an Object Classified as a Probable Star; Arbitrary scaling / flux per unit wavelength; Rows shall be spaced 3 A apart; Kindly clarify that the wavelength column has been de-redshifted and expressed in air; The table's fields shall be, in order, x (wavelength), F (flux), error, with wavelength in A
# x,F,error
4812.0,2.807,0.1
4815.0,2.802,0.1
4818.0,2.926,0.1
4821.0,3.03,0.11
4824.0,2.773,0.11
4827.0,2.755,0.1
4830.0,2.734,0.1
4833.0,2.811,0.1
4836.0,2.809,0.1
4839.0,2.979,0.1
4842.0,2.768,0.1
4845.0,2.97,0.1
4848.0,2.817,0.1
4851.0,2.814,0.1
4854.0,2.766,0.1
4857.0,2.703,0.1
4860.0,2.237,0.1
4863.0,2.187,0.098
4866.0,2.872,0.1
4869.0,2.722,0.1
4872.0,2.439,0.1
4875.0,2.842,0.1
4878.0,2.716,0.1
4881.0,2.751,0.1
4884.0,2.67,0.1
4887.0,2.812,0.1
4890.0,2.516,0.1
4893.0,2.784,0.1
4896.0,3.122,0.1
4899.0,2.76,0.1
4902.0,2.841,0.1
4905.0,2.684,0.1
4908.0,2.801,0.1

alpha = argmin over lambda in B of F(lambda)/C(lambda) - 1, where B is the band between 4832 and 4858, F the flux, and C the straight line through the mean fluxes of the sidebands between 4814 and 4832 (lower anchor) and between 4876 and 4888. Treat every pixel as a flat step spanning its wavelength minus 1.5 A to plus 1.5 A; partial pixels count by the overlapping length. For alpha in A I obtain 4857.0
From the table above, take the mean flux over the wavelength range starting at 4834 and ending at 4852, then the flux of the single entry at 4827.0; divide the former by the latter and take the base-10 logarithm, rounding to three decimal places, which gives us 0.016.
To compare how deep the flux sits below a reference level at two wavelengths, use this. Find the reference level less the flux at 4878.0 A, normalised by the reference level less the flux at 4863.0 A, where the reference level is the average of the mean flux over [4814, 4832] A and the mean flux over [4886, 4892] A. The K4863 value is 0.1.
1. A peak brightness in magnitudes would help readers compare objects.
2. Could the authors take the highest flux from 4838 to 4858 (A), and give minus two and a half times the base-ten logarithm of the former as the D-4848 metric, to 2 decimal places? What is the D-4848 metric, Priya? -1.19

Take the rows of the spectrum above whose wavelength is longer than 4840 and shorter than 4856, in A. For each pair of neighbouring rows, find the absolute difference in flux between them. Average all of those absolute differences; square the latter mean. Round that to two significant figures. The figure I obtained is 0.010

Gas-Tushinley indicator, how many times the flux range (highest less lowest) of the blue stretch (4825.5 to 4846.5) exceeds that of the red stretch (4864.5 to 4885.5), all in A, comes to 0.57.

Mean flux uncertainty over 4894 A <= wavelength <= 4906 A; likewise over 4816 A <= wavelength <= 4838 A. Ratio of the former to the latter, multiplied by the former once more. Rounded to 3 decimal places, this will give 0.097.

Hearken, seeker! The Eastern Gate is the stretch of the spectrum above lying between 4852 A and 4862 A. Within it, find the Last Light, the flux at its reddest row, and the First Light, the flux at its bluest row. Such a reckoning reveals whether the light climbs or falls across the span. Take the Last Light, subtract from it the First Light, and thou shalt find -0.53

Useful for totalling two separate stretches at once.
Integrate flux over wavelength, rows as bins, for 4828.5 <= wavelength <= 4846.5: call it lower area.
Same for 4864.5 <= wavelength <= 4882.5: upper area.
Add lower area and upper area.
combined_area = 100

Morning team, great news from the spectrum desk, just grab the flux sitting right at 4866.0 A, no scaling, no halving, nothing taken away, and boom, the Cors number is 2.872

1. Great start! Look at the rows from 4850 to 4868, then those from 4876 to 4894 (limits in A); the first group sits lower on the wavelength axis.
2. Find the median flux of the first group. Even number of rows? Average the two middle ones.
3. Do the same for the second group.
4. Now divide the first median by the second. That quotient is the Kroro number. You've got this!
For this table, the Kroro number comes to 1.00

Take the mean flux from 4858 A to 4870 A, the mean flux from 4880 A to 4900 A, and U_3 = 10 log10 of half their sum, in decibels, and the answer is 4.21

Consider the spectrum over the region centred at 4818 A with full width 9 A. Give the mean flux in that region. 2.92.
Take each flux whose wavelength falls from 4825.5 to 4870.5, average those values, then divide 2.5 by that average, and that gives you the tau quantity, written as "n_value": 0.92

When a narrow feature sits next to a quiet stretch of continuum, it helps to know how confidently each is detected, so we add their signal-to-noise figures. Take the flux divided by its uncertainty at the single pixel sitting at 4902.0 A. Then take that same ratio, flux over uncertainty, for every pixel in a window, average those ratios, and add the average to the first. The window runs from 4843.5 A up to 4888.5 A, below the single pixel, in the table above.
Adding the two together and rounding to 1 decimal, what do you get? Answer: 55.3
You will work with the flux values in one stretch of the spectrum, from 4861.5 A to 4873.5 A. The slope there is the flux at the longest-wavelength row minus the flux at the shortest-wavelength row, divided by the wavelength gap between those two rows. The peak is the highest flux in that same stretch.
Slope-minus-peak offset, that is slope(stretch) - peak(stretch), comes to -2.84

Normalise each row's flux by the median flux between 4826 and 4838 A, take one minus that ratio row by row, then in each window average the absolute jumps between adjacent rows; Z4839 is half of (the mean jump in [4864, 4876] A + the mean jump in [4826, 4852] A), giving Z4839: 0.07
